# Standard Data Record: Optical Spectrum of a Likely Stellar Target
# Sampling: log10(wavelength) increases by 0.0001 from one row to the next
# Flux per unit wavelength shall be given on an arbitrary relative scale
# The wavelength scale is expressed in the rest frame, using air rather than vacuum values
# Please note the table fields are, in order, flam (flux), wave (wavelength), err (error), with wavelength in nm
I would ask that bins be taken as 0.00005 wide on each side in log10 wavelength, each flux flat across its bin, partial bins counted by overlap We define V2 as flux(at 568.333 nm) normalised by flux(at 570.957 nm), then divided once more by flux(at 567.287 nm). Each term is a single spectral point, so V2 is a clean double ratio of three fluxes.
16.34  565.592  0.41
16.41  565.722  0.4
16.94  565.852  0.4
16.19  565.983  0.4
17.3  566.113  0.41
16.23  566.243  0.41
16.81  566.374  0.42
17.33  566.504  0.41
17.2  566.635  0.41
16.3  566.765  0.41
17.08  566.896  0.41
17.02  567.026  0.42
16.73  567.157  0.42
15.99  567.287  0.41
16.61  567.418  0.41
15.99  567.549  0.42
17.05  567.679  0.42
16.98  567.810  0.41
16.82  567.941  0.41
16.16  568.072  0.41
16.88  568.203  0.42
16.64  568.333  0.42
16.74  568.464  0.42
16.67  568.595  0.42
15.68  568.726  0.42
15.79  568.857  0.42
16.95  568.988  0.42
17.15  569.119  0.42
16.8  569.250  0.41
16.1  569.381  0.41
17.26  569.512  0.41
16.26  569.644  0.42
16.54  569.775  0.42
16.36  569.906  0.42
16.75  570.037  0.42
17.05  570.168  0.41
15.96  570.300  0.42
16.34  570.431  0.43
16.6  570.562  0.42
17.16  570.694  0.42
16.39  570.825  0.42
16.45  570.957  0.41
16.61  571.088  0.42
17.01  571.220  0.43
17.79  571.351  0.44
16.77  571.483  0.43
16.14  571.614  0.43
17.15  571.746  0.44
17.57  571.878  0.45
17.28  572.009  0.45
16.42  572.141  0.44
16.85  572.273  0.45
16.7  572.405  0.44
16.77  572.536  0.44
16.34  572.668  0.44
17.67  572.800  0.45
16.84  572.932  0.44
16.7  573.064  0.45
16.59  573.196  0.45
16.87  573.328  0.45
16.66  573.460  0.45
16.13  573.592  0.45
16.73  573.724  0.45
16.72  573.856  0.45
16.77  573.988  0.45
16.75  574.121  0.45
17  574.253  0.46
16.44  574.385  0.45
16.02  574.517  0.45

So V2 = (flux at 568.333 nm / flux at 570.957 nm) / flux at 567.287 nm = 0.063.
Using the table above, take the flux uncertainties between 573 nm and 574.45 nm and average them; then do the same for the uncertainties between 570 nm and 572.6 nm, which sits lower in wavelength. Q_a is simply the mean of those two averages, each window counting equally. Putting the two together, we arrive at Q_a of 0.441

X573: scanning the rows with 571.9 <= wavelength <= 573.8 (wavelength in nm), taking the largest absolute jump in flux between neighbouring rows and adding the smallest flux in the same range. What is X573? 17.5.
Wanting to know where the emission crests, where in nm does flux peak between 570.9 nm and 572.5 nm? 571.351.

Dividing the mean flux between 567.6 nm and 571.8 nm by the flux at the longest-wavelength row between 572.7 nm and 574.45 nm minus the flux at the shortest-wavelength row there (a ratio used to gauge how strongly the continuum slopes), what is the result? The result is -14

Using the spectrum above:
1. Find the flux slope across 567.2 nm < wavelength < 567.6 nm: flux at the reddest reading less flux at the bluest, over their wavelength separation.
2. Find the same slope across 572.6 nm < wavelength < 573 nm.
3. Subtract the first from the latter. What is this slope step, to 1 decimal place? 1.9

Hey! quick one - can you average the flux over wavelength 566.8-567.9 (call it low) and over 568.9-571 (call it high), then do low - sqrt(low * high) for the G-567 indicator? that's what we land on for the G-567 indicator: 0.024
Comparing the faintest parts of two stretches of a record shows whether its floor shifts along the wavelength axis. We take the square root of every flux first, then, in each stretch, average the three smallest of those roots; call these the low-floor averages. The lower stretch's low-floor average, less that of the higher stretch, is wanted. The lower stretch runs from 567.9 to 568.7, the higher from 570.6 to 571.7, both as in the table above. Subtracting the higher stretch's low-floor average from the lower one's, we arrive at 0.020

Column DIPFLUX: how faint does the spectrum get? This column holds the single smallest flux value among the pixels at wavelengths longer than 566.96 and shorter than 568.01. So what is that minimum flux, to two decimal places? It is 15.99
